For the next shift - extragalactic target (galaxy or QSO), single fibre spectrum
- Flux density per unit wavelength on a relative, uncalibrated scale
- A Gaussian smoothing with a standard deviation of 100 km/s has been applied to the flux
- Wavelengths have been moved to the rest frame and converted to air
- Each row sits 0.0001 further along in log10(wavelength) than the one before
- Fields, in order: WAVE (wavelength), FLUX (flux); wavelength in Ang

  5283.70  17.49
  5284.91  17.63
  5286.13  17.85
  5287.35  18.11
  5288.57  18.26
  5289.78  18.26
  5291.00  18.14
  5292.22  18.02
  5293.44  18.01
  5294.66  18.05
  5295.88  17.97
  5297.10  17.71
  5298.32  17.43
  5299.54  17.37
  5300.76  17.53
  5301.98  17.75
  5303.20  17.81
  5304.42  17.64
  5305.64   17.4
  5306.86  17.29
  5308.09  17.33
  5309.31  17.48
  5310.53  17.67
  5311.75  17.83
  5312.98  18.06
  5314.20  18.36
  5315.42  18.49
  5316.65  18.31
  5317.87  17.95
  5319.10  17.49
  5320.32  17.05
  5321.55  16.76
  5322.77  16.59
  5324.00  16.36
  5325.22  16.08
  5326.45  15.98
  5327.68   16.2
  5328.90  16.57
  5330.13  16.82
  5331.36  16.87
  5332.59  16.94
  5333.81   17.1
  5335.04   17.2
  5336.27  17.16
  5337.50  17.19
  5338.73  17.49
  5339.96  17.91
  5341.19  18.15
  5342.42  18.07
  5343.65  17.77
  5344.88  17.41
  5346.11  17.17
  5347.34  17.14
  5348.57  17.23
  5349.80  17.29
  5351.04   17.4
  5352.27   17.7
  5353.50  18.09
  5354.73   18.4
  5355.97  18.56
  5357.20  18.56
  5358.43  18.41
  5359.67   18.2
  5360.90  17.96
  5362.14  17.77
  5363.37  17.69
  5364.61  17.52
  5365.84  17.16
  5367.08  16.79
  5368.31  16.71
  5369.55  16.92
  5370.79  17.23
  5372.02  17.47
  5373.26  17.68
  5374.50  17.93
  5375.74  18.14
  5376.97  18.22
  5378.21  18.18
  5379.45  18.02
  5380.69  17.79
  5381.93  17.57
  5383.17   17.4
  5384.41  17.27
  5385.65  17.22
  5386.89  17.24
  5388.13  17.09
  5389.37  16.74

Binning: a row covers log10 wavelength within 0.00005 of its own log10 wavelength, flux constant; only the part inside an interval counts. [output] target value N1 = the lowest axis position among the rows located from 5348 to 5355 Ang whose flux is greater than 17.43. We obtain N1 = 5352.27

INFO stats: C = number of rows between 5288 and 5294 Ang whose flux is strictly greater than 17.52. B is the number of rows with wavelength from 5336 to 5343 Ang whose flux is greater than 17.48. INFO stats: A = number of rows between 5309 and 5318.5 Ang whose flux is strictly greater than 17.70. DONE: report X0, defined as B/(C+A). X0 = 0.4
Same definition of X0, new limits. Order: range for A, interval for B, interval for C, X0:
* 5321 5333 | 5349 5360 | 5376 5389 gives 1.4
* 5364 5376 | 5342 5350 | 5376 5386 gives 0.3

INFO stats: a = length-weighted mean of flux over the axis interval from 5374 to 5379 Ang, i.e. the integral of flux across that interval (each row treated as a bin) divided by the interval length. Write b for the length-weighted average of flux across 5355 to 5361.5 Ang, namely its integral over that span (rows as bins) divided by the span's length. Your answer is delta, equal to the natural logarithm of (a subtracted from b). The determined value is -1.6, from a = 18.1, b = 18.3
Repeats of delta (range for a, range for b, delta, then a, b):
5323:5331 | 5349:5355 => 0.3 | 16.4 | 17.7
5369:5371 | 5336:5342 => -0.5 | 17.0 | 17.6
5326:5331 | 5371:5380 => 0.4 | 16.4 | 17.9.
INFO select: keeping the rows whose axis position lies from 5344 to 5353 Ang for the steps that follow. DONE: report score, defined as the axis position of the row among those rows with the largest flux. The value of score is 5352.27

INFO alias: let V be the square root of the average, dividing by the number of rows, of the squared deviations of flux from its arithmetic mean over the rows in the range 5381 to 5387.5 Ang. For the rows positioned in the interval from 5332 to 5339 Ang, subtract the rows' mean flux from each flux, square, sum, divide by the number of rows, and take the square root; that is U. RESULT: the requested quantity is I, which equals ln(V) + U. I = -1.9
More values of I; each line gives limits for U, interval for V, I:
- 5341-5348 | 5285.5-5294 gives -1.6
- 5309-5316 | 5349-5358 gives -0.3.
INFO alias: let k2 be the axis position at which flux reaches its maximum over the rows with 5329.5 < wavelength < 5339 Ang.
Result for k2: 5338.73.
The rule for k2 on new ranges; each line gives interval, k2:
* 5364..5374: 5373.26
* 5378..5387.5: 5378.21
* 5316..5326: 5316.65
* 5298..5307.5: 5303.20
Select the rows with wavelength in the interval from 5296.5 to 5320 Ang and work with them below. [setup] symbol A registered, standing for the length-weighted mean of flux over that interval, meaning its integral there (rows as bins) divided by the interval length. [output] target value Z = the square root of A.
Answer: 4.21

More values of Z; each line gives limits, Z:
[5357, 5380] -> 4.21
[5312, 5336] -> 4.14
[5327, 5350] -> 4.15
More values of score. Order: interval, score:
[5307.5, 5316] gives 5315.42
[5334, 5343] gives 5341.19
